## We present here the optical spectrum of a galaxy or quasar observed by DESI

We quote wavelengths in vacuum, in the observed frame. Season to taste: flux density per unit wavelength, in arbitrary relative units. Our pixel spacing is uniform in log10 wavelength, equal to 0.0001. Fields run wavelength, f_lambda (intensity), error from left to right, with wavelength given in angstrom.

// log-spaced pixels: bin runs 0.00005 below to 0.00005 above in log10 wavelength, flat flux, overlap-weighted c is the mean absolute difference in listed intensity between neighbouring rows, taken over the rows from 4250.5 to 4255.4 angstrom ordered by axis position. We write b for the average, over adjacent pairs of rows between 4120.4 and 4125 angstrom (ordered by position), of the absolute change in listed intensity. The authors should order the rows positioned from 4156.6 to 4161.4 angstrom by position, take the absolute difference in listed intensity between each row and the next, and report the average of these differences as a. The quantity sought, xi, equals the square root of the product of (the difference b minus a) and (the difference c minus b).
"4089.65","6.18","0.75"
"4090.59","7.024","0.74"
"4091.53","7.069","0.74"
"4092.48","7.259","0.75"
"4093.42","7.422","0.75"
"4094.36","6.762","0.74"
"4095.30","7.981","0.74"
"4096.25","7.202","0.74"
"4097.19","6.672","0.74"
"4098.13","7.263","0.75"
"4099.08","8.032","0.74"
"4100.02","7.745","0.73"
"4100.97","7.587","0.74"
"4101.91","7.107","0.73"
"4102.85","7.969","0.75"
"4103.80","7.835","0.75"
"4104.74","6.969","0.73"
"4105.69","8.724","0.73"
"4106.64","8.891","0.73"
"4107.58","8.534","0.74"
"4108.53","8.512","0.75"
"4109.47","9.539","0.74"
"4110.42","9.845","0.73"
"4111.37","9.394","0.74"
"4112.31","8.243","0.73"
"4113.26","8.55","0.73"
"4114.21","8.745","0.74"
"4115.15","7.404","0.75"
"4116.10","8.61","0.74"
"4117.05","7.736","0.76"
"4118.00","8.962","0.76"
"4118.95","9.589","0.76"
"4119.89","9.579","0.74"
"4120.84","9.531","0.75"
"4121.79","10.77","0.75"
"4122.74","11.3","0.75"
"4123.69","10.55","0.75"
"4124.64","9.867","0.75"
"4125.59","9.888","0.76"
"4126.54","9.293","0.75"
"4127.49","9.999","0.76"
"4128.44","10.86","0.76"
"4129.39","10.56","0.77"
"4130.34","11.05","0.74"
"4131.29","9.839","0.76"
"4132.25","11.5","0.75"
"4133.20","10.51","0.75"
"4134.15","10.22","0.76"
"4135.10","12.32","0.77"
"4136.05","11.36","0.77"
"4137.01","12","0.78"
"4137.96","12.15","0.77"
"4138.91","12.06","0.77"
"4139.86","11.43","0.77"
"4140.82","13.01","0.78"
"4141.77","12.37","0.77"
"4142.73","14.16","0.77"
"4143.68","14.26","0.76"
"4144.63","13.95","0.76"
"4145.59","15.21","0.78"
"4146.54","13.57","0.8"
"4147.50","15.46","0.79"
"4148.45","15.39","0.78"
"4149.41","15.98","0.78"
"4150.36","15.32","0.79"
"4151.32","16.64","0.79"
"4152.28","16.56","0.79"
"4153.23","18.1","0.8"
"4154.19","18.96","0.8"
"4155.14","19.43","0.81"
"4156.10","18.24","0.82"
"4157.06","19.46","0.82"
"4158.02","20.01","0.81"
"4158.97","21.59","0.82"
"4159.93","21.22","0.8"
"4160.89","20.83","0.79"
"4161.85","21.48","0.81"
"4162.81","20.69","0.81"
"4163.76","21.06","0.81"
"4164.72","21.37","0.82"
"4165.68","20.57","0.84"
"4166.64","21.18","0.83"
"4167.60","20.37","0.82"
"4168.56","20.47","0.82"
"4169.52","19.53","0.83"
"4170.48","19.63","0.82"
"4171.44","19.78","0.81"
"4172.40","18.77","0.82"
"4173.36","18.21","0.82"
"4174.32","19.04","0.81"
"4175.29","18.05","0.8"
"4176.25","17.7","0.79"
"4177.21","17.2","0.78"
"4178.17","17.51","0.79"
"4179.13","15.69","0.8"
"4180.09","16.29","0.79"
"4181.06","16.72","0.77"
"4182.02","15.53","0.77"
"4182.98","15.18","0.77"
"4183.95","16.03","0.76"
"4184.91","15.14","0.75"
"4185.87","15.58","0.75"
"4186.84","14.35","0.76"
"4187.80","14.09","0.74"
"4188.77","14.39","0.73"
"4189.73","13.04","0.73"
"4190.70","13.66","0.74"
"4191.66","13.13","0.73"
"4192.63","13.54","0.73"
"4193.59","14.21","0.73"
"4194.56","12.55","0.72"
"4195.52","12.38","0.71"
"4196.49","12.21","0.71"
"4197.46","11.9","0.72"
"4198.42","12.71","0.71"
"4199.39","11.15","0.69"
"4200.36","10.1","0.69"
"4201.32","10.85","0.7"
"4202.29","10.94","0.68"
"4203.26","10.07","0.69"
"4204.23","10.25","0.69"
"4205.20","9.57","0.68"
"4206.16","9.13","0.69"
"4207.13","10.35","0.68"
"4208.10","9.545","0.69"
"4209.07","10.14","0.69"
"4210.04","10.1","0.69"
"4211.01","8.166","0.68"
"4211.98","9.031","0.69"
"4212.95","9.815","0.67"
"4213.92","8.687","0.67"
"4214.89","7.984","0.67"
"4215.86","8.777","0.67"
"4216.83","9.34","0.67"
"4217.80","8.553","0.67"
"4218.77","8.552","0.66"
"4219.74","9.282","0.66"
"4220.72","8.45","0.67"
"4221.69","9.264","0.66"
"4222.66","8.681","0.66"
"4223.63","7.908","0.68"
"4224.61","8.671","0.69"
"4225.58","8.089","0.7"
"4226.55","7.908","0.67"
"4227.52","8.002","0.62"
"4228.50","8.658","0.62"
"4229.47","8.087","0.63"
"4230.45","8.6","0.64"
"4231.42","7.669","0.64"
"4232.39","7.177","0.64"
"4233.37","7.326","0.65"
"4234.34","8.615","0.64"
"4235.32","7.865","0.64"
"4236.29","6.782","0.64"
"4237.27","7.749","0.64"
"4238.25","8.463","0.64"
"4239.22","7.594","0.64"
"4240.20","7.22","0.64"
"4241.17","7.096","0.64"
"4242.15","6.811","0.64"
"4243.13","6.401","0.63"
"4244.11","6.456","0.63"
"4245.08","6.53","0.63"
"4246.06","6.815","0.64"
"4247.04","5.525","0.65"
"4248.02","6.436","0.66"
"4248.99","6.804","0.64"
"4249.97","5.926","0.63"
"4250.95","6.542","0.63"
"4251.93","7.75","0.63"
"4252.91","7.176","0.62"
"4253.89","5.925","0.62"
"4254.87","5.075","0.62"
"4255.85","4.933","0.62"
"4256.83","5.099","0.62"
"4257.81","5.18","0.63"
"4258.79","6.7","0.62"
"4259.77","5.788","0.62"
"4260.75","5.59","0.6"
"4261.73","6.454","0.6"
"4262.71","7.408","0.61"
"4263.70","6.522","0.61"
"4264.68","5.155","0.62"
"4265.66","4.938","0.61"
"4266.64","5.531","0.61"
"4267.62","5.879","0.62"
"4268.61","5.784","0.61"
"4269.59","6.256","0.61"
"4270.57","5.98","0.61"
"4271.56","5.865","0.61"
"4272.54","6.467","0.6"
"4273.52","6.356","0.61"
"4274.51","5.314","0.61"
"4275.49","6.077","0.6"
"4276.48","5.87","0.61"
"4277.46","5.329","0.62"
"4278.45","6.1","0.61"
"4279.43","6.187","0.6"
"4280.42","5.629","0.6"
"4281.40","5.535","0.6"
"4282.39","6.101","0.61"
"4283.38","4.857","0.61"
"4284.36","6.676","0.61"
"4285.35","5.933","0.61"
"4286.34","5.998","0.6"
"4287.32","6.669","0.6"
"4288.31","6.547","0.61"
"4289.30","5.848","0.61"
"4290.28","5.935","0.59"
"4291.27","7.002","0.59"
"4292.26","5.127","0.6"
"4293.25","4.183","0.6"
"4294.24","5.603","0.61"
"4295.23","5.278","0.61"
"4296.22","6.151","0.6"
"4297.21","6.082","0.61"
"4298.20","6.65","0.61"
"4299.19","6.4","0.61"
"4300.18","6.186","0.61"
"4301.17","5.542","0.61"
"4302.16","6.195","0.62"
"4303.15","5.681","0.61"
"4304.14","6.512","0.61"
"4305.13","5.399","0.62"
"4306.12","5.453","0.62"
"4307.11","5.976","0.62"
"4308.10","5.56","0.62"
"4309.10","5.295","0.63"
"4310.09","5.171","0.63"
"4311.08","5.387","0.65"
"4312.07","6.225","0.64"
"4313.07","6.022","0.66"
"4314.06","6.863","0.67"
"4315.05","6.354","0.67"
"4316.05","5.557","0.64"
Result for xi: 0.12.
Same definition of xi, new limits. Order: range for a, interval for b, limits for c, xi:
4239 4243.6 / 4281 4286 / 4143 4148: 0.38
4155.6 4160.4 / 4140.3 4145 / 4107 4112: 0.24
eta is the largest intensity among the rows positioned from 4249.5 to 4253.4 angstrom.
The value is 7.75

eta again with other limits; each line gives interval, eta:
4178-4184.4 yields 17.51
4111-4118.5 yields 9.394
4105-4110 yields 9.539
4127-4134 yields 11.5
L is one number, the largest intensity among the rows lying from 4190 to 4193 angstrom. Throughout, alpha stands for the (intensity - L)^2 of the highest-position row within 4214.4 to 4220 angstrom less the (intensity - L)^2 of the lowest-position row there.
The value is -13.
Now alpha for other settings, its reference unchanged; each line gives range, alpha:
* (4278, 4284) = 20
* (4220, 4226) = 4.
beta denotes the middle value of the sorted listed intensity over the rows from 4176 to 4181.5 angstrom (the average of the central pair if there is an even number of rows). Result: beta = 17.0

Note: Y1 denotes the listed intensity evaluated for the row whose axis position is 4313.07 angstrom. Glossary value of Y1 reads 6.022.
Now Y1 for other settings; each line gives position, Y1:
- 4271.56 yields 5.865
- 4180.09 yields 16.29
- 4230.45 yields 8.6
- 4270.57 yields 5.98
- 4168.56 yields 20.47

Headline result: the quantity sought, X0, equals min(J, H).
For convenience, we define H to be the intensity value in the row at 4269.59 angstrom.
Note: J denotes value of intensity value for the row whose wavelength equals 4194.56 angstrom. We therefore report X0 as 6.3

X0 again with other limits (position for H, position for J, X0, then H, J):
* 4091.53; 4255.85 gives 4.9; 7.069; 4.933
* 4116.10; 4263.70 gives 6.5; 8.61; 6.522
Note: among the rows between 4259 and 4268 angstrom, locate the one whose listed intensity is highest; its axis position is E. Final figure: 4262.71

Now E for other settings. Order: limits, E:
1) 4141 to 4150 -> 4149.41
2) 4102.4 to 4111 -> 4110.42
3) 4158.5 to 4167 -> 4158.97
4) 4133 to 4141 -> 4140.82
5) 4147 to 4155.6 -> 4155.14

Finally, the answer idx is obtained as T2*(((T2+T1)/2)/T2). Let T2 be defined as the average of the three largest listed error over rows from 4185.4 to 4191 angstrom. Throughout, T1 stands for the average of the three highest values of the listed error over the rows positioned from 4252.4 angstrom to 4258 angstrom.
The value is 0.687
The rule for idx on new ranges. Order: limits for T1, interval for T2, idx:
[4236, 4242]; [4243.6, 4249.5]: 0.645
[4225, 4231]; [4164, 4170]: 0.752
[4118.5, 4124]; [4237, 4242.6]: 0.697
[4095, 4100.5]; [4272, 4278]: 0.678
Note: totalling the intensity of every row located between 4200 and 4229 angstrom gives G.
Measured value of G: 275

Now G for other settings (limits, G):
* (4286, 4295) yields 53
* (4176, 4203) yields 394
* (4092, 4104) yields 97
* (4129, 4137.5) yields 99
